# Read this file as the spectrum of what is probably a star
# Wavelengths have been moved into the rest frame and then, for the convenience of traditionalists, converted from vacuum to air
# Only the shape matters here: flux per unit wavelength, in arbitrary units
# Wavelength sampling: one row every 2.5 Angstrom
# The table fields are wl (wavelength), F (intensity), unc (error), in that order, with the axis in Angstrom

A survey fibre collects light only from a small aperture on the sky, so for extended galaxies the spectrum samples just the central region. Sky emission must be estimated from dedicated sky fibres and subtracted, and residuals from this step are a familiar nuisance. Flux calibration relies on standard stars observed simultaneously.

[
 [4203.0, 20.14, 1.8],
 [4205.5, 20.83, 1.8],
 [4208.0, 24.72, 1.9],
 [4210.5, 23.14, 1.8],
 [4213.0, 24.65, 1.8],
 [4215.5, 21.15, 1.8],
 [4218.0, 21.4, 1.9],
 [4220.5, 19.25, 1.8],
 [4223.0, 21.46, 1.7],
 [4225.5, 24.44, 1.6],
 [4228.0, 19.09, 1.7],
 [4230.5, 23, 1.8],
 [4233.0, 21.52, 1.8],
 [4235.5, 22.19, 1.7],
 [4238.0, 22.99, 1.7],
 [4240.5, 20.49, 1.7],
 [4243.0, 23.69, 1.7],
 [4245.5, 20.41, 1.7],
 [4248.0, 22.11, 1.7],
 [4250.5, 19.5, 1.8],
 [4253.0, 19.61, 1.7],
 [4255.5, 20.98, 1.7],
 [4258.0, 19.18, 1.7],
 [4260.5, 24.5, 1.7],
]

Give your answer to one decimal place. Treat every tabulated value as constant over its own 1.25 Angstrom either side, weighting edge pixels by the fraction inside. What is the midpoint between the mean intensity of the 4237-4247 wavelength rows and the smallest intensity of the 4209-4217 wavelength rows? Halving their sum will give 21.5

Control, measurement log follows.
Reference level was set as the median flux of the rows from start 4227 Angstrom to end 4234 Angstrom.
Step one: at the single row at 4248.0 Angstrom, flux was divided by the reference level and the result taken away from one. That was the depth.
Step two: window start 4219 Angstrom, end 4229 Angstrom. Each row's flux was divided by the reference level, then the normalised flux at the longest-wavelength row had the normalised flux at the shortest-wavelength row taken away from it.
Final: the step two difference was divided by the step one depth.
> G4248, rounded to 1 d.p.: 0.3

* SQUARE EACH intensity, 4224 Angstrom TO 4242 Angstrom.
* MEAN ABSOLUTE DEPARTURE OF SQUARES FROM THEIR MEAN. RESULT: 59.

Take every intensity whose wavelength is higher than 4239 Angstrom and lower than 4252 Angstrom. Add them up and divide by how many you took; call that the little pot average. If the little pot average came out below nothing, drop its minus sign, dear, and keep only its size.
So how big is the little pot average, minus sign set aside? 21.2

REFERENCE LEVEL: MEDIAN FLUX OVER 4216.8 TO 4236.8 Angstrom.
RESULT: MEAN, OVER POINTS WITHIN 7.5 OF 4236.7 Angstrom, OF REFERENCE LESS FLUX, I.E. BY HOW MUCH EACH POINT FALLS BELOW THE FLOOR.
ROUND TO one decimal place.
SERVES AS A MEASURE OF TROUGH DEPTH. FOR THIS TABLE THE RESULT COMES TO -0.8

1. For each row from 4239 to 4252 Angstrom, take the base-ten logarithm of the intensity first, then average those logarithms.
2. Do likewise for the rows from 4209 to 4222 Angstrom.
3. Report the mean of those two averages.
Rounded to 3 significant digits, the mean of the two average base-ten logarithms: 1.33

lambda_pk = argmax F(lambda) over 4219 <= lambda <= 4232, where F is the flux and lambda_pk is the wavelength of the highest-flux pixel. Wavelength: 4225.5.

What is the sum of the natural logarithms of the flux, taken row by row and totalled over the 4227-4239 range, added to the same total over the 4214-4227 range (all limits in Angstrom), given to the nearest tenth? 30.7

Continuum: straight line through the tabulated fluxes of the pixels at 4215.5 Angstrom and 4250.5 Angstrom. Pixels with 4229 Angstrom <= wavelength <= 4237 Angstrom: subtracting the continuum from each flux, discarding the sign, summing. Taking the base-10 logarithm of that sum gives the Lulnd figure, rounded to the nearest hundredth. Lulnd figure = 0.76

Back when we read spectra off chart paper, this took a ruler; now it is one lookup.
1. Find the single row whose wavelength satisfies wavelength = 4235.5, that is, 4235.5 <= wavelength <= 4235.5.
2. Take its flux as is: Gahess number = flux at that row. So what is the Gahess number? 22.19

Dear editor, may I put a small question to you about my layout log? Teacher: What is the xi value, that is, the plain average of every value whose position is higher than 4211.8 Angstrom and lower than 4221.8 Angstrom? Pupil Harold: 21.6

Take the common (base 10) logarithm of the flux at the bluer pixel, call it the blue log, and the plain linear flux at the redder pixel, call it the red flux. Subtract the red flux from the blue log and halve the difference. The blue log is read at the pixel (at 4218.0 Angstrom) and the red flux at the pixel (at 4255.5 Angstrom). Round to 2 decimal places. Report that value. -9.82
